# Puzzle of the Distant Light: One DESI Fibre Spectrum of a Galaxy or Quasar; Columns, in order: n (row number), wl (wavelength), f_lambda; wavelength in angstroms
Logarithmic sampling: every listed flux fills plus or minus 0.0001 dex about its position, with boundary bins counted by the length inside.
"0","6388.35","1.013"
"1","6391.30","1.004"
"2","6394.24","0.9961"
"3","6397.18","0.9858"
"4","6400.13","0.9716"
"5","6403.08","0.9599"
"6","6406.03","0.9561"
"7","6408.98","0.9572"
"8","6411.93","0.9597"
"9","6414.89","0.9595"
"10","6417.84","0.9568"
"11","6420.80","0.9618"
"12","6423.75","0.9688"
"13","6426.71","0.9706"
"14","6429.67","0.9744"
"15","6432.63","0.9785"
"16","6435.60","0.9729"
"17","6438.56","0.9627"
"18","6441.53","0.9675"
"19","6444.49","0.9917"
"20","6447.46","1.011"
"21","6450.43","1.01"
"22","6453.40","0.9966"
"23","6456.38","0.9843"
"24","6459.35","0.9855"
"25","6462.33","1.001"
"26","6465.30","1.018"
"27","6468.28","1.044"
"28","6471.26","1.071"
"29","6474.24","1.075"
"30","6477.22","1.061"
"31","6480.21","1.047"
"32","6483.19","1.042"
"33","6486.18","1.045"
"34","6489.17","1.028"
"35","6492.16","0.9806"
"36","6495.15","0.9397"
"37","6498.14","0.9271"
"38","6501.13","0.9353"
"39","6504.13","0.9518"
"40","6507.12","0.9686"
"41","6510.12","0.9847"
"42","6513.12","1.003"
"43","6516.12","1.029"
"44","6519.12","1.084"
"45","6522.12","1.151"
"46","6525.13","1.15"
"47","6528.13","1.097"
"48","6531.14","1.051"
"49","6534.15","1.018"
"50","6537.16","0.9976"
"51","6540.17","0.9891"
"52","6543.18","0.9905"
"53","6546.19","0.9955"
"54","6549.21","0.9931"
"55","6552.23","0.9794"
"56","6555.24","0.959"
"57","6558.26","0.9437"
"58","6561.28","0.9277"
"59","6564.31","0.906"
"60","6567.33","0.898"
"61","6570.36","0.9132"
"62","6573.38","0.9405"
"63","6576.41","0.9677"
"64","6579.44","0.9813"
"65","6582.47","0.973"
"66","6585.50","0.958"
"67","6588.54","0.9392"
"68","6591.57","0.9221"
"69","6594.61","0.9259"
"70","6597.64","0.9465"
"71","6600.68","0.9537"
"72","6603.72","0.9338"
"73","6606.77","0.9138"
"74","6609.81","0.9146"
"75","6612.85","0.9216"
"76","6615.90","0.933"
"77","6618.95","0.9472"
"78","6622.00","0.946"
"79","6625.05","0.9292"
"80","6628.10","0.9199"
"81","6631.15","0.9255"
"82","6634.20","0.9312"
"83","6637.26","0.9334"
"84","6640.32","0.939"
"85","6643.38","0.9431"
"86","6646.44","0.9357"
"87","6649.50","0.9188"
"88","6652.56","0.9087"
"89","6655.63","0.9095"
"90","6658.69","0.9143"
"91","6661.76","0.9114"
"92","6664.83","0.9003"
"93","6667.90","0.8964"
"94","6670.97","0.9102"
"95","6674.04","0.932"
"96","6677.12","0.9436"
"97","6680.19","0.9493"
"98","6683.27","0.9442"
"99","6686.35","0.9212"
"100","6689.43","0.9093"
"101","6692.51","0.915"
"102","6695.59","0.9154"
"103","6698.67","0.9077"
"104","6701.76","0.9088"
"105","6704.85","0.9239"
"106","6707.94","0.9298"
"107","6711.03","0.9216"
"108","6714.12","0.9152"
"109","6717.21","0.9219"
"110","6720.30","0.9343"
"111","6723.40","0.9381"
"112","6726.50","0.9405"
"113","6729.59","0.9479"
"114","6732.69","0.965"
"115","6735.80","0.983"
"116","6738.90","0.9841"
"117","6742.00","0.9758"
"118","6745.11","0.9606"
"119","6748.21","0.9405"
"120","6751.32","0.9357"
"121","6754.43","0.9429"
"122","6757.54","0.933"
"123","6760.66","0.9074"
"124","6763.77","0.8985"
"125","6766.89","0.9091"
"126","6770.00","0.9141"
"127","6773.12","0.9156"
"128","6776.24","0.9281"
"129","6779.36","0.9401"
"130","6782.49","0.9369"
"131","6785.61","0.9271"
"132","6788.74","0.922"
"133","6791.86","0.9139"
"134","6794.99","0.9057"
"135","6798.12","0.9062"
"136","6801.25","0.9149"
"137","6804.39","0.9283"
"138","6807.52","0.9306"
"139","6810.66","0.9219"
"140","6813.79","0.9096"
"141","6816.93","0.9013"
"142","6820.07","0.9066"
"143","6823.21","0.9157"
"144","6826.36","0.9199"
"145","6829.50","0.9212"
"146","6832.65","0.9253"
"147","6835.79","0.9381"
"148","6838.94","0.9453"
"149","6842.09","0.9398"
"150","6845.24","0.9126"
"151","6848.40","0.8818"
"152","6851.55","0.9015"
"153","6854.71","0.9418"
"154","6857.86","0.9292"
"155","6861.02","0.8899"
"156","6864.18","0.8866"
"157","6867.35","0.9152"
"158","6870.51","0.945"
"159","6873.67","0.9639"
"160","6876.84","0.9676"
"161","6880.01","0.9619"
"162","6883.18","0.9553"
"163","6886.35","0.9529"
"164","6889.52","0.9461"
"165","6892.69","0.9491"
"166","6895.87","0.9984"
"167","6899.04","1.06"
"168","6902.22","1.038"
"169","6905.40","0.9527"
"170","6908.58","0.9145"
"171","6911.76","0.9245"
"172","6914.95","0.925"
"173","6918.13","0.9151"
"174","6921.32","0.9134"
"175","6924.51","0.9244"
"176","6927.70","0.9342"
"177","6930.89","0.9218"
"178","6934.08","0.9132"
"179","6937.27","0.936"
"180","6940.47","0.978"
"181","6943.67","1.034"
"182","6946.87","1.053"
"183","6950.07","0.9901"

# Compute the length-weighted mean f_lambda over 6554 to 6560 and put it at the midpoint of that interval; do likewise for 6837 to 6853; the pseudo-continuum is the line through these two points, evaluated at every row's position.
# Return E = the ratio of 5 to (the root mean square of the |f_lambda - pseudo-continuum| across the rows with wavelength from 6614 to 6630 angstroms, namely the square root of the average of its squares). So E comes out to 398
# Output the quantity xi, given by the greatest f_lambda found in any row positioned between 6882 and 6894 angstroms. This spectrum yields 0.9553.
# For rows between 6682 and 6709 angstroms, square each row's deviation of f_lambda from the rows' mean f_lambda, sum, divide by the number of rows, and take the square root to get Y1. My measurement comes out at 0.011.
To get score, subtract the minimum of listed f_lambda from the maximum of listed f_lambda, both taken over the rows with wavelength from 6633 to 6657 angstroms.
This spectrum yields 0.034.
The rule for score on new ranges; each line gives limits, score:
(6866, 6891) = 0.052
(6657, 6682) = 0.053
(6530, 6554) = 0.072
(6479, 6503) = 0.120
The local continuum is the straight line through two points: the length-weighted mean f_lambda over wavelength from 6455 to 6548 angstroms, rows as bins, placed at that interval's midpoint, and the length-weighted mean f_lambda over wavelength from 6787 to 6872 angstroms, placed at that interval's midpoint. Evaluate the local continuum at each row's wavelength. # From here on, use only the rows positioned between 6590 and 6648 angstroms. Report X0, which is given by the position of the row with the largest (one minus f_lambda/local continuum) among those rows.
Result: 6606.77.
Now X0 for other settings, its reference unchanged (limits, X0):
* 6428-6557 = 6498.14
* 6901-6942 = 6908.58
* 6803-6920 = 6848.40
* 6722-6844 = 6763.77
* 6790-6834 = 6794.99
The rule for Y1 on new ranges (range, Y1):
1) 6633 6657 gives 0.012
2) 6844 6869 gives 0.020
